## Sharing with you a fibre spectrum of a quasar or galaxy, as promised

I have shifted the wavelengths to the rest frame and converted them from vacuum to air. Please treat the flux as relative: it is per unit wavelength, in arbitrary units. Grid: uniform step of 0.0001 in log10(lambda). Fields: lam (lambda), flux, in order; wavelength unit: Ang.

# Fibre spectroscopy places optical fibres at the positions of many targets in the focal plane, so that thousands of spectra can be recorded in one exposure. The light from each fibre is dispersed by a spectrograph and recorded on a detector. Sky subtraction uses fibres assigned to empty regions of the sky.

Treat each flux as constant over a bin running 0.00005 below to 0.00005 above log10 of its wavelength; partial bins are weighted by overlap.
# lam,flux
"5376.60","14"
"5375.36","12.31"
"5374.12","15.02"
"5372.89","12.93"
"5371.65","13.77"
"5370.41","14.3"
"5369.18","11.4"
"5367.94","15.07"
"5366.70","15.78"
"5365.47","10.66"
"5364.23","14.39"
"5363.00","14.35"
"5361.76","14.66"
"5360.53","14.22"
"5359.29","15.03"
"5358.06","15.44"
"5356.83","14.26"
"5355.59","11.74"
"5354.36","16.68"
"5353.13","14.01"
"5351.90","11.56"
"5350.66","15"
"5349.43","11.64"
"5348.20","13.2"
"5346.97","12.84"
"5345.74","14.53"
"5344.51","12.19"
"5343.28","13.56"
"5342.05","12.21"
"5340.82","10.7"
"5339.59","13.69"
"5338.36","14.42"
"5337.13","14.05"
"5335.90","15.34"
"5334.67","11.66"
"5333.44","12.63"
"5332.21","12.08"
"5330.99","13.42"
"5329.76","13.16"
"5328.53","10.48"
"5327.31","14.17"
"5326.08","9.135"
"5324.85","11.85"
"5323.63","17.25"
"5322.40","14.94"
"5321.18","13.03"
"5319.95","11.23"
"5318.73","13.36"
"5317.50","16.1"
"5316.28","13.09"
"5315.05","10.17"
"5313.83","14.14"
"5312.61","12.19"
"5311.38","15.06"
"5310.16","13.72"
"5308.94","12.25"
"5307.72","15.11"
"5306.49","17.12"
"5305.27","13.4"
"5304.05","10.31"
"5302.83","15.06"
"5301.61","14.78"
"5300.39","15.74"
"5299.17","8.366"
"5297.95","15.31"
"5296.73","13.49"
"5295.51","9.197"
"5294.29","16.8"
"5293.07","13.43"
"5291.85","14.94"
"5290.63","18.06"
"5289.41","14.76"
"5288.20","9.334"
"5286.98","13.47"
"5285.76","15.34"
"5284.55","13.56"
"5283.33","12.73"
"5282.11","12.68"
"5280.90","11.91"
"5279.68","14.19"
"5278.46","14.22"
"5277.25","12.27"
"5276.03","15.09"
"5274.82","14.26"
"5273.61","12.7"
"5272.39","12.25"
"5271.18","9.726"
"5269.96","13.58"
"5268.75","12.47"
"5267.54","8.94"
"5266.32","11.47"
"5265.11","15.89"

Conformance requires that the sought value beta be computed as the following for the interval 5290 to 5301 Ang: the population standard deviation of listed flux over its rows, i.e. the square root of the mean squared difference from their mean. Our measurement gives 3.1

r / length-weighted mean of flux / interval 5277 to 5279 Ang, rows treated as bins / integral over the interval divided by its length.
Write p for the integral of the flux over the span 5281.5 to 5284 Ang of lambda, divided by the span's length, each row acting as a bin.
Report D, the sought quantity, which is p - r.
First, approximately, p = 12.7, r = 13.4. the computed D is -0.7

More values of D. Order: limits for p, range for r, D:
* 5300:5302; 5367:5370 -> 1.7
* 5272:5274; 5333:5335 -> 0.3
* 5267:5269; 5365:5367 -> -2.6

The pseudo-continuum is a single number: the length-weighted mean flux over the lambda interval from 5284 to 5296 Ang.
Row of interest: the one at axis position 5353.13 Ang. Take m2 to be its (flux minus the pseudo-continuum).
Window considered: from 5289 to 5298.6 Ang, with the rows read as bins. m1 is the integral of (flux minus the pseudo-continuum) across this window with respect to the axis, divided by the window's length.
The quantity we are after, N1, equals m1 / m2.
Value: 7.6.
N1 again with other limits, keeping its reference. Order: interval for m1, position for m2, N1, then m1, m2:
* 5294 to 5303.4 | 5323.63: -0.1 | -0.5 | 3.3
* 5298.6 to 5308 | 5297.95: -0.2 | -0.2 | 1.4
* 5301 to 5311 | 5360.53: 0.2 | 0.1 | 0.3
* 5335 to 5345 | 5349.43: 0.3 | -0.7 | -2.3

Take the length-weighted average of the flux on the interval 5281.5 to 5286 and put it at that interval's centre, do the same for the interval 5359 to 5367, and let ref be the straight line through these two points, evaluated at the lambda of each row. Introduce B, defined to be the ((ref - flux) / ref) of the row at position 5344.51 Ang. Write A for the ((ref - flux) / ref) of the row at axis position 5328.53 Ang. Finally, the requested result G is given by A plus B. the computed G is 0.36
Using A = 0.24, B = 0.12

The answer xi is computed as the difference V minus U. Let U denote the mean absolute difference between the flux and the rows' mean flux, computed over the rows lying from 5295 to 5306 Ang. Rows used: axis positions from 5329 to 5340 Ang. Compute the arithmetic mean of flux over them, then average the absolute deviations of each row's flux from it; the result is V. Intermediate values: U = 2.4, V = 0.89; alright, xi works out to -1.5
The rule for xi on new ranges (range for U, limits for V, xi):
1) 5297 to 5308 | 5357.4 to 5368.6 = -1.3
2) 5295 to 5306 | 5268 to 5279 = -1.2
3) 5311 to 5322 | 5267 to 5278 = 0.0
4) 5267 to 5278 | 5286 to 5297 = 0.8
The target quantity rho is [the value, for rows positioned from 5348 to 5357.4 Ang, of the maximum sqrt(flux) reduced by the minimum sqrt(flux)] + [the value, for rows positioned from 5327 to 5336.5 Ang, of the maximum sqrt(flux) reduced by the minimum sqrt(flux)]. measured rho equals 1.4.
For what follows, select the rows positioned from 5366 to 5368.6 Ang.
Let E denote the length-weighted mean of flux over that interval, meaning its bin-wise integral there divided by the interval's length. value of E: 15.2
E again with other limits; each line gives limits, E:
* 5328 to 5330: 11.6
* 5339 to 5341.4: 12.2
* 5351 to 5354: 13.3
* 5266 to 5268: 10.1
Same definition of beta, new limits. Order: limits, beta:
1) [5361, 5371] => 1.7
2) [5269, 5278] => 1.6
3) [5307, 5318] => 1.7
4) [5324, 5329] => 1.9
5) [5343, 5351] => 1.1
